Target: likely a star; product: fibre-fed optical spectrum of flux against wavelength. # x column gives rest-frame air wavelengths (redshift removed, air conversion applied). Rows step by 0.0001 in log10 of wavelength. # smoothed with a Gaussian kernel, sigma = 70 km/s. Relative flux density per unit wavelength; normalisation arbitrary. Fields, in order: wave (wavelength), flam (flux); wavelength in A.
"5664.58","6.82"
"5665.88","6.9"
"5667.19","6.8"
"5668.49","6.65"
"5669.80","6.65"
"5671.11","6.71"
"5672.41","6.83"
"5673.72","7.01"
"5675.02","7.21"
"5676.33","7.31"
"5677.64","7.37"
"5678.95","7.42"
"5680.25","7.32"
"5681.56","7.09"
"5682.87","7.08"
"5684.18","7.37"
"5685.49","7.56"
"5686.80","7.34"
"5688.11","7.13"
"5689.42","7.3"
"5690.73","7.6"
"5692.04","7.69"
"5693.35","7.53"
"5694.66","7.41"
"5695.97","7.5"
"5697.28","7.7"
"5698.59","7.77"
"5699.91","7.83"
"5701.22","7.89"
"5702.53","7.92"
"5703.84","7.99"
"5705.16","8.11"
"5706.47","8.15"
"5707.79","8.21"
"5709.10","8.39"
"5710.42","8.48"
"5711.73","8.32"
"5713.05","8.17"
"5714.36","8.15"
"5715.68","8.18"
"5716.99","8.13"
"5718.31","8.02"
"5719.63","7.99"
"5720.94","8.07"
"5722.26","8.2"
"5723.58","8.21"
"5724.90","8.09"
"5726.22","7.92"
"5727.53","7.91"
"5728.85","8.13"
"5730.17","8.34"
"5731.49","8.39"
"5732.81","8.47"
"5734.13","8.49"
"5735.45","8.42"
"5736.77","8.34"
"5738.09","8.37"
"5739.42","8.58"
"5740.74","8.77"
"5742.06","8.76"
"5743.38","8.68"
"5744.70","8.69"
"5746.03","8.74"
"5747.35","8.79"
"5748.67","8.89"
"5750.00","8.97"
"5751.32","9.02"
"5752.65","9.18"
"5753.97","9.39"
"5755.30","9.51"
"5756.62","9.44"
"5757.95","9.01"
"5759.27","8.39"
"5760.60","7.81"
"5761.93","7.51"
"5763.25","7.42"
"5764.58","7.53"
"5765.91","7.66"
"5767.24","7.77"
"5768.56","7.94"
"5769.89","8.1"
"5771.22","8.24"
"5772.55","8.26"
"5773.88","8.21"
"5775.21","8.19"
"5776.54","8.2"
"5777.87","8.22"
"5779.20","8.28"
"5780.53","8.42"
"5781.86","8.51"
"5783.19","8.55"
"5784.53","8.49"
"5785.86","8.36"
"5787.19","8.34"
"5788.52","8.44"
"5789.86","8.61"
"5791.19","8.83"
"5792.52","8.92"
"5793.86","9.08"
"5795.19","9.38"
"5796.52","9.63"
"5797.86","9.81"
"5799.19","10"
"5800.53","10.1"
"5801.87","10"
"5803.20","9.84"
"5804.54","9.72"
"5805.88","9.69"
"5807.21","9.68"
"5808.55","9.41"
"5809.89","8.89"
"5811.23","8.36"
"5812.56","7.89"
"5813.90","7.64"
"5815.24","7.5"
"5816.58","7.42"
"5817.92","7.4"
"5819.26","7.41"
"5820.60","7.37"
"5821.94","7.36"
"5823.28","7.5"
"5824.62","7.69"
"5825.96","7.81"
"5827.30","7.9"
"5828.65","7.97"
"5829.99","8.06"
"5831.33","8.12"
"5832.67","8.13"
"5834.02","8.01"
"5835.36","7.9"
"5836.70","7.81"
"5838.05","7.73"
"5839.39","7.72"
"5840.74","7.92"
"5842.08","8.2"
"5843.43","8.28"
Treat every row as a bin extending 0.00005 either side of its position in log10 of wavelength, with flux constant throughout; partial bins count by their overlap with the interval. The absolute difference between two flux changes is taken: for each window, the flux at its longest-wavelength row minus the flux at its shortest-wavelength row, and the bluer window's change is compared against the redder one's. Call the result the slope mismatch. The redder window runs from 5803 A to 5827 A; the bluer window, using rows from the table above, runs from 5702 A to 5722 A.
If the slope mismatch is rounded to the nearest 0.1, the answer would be 2.2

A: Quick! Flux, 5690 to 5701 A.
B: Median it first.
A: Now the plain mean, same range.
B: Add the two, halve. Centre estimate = 7.64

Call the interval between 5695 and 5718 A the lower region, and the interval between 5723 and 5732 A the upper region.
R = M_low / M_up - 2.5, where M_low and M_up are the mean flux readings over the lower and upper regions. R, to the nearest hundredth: -1.51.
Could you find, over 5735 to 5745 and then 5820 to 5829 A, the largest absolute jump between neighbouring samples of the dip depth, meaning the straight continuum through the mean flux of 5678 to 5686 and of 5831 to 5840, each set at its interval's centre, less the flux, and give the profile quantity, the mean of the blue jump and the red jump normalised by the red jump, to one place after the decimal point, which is 1.1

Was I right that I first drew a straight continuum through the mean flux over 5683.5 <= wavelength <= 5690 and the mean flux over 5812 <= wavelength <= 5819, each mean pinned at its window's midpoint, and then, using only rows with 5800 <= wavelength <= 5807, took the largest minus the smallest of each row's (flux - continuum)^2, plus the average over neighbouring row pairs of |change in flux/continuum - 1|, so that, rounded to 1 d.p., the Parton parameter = 2.0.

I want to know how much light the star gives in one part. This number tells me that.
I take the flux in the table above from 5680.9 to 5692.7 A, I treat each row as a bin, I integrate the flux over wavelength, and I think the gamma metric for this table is 87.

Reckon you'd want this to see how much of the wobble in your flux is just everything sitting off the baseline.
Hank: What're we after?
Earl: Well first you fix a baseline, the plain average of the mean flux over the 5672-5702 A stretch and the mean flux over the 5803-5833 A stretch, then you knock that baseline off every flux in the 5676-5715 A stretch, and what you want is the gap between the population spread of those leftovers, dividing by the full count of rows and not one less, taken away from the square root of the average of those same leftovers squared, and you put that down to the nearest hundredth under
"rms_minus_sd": 0.01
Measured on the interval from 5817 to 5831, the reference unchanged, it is 0.04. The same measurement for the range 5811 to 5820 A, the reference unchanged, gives 0.03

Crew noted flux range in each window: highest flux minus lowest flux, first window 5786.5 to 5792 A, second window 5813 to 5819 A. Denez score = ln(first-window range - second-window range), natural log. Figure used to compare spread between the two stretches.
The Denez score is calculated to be -1.39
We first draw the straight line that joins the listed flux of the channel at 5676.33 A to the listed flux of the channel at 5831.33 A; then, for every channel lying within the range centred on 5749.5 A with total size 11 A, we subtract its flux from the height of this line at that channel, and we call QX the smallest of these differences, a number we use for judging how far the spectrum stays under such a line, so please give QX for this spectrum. -1.7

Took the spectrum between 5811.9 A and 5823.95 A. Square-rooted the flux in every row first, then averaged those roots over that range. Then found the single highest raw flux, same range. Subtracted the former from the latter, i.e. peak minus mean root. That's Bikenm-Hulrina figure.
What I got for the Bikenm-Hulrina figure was 5.2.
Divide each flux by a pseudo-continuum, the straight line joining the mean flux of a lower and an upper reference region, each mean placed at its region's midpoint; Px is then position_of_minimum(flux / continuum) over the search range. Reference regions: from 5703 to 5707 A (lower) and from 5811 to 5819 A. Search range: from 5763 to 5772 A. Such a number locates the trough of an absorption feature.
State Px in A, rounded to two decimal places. 5763.25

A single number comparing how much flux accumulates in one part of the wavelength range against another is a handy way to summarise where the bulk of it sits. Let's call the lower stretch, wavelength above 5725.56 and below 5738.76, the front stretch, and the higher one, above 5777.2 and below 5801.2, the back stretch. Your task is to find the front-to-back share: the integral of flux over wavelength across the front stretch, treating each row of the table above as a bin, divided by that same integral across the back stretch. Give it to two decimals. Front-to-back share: 0.51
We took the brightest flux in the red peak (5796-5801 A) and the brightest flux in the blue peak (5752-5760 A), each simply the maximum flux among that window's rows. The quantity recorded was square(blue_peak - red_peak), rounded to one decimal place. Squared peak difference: 0.3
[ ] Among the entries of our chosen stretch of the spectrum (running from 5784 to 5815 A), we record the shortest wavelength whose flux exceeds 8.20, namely 5784.53 A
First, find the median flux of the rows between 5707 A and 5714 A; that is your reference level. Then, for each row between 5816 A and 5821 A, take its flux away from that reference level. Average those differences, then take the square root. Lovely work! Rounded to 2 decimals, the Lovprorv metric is 0.96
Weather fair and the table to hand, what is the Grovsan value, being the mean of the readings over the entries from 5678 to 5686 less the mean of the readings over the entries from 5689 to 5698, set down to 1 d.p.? -0.2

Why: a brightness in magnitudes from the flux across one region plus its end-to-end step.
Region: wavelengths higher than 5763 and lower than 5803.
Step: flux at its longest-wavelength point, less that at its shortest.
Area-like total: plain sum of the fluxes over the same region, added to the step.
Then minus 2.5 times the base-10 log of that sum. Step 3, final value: -6.0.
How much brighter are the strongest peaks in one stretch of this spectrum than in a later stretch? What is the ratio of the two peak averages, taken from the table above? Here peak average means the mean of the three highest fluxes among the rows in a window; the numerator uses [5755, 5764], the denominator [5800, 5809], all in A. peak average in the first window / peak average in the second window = 0.93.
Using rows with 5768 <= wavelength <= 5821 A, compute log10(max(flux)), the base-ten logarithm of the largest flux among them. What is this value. 1.00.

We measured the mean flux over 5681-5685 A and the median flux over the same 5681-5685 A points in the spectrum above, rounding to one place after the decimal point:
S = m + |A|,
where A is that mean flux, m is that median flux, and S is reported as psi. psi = 14.3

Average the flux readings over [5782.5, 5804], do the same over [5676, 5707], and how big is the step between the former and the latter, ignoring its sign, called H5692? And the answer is 1.6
